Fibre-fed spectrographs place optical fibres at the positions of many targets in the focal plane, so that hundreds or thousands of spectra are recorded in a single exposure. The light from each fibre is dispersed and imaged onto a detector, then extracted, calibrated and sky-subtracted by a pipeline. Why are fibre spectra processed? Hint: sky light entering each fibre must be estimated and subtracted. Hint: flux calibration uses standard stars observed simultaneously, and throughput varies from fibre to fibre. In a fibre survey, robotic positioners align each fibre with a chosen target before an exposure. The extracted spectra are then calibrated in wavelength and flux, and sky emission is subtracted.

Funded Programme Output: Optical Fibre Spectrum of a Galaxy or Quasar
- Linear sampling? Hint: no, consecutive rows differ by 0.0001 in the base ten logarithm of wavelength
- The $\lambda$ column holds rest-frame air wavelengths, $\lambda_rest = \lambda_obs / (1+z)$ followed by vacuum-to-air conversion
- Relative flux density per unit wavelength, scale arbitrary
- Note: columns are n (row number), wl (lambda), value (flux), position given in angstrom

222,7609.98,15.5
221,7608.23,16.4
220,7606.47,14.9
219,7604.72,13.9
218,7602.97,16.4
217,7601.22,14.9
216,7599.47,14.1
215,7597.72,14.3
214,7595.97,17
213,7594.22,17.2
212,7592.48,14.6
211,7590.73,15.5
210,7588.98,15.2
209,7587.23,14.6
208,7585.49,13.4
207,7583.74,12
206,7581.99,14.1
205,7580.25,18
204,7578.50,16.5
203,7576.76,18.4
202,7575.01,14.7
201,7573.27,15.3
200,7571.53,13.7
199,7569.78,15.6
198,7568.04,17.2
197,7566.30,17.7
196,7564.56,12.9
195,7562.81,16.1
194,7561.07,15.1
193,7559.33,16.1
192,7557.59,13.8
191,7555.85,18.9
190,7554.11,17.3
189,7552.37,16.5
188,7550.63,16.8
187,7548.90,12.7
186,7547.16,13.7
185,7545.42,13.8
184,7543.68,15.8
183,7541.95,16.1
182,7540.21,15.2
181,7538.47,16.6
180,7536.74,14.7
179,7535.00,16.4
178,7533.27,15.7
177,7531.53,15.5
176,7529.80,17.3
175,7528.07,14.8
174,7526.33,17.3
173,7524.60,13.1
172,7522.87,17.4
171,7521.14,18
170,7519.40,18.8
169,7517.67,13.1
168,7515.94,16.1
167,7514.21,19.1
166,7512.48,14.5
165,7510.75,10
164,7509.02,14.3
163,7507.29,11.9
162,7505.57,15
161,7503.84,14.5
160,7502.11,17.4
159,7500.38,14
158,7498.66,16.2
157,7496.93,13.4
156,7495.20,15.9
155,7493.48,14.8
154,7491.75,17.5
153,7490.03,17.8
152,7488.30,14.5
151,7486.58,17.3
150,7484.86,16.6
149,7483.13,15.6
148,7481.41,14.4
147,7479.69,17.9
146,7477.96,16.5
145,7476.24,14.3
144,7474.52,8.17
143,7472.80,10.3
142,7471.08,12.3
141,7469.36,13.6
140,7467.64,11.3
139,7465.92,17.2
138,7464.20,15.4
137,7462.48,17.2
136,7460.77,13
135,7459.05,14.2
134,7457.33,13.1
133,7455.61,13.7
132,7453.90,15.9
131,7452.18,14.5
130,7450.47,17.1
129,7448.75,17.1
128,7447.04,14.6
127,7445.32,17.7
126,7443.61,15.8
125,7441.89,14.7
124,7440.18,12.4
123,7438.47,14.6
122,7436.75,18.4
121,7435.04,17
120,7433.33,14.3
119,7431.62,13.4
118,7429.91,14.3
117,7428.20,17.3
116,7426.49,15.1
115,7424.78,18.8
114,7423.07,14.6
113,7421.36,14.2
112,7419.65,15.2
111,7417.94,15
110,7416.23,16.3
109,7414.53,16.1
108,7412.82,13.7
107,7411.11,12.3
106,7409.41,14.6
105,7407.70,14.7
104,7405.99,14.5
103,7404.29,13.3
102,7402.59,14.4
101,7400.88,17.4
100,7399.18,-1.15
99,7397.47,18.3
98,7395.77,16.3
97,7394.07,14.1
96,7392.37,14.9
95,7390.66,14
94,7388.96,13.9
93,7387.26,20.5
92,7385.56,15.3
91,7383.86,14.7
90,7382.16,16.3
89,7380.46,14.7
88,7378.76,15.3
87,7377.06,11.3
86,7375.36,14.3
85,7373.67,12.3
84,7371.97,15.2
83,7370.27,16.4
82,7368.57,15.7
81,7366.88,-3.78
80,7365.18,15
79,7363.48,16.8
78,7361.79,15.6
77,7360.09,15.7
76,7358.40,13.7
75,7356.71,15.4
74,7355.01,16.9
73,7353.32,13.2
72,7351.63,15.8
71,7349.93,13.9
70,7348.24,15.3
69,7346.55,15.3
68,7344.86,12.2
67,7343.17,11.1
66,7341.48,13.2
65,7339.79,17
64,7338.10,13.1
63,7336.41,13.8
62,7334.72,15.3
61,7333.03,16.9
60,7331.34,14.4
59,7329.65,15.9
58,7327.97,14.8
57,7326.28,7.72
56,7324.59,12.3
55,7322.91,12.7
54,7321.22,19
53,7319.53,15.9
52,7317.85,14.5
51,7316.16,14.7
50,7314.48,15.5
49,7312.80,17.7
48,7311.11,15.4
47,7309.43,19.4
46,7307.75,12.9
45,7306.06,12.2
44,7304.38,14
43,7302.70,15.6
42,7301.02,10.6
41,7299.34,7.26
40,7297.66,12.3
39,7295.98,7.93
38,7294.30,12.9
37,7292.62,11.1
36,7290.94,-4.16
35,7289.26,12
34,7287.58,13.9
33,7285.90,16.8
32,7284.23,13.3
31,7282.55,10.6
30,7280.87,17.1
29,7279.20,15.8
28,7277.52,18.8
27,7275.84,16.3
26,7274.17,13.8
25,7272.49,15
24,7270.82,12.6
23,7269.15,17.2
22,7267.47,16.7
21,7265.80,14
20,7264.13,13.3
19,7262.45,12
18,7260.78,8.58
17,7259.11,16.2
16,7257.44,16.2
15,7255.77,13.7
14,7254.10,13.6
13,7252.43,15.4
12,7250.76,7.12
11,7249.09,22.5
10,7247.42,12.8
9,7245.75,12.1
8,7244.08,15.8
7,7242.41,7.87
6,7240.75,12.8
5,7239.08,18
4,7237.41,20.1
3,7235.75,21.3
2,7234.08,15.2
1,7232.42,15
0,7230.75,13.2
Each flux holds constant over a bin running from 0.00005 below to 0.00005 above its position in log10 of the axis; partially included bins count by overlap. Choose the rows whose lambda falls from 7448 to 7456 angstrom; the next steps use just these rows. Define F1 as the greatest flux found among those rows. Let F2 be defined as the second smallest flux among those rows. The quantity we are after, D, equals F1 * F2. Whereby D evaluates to 248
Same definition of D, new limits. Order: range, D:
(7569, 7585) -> 252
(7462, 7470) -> 234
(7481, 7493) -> 258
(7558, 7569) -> 267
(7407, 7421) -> 223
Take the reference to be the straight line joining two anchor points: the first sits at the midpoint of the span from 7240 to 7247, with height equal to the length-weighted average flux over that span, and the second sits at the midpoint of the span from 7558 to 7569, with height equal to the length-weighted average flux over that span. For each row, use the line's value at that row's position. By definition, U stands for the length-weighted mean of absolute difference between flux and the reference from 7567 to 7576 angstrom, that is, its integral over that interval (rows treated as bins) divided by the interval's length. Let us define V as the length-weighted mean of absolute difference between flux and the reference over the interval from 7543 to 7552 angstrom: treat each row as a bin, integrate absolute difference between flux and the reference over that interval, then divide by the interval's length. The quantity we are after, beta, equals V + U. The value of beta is 2.7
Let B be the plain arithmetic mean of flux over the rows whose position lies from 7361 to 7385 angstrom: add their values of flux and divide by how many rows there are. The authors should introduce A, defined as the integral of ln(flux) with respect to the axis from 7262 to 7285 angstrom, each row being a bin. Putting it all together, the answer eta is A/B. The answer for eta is 4.55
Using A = 62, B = 13.6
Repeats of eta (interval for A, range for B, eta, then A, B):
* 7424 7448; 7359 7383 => 4.83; 66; 13.6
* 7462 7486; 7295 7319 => 4.67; 63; 13.6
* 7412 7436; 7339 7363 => 4.49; 66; 14.6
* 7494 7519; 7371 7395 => 4.54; 67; 14.8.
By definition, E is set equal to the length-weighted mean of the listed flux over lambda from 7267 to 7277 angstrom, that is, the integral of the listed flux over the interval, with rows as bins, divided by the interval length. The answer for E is 15.3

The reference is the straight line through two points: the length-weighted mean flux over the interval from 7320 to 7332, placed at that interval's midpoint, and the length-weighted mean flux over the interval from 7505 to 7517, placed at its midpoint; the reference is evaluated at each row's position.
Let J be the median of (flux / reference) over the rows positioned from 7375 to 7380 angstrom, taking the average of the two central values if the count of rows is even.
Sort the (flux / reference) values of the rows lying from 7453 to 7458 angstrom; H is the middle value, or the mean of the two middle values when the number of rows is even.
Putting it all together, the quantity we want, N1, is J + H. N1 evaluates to 1.98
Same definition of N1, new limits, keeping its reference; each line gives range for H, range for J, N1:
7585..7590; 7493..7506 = 2.04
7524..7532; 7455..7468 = 2.05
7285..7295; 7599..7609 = 1.92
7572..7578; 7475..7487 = 2.21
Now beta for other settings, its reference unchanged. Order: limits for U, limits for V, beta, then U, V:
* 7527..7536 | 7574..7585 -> 2.8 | 0.8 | 2.03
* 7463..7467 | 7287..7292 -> 8.1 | 1.8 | 6.32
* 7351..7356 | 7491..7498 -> 3.3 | 2.0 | 1.28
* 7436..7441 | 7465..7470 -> 4.4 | 2.0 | 2.38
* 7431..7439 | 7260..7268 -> 3.7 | 1.6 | 2.09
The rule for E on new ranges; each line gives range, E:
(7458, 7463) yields 14.6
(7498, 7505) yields 15.5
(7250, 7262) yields 13.0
